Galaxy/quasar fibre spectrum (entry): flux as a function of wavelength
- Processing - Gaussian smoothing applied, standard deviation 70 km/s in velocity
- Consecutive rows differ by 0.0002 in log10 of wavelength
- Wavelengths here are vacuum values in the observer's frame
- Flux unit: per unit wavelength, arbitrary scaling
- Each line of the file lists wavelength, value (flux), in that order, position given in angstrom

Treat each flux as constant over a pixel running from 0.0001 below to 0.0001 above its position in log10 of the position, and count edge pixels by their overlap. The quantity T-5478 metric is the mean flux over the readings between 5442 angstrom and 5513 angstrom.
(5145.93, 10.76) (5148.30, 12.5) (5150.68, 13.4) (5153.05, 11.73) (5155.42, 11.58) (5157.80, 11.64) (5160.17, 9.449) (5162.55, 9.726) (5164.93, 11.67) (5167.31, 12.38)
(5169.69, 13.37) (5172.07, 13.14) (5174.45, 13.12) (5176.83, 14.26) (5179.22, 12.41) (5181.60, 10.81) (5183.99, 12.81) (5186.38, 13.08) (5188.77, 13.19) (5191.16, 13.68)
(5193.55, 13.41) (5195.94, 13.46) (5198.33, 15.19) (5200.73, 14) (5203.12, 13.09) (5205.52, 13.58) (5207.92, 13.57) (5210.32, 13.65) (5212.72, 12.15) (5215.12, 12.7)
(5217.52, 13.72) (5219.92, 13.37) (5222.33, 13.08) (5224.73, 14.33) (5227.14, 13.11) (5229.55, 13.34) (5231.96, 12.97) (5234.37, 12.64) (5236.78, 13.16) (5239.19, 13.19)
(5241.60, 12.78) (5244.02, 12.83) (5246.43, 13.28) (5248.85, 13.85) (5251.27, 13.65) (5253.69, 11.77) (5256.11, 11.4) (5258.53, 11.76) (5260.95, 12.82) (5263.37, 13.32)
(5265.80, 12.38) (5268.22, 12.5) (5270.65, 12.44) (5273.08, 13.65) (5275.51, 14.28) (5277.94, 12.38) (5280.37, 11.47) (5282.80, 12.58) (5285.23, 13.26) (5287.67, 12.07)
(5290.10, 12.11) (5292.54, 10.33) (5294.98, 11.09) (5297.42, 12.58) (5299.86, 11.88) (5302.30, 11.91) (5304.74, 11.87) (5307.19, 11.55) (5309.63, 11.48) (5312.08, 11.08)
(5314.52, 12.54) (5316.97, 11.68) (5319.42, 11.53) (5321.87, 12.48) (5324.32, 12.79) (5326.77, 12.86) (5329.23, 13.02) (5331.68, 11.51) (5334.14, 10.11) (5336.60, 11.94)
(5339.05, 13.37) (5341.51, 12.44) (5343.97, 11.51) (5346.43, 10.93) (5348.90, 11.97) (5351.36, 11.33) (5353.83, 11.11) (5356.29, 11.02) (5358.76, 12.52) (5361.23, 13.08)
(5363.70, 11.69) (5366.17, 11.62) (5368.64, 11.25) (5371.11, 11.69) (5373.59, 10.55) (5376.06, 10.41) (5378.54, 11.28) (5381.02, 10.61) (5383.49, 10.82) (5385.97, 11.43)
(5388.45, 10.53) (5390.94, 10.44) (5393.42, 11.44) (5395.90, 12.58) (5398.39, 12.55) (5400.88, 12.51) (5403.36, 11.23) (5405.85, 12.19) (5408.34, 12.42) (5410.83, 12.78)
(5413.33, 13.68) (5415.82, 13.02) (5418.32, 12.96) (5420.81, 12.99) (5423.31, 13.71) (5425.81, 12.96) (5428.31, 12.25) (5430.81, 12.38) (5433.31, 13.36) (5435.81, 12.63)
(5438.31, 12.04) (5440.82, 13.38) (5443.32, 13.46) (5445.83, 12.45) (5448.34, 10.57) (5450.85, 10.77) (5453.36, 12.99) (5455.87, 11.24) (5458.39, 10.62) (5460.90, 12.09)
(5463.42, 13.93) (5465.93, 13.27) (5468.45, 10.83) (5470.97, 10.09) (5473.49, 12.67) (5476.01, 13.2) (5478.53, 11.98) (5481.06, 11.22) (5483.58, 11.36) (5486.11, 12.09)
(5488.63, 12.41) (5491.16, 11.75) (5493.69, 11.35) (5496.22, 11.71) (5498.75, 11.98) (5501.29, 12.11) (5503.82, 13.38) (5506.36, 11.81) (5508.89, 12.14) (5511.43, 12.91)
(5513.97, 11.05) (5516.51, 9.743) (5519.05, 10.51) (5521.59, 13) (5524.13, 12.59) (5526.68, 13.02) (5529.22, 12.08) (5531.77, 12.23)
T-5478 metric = 12.0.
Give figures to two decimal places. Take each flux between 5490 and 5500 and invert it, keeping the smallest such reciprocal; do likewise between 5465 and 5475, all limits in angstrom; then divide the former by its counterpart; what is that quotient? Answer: 1.11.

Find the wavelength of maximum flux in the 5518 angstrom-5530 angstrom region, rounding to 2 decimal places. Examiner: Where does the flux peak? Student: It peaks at 5526.68 angstrom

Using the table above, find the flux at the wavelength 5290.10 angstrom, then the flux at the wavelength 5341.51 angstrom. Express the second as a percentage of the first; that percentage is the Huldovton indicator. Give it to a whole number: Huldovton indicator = 103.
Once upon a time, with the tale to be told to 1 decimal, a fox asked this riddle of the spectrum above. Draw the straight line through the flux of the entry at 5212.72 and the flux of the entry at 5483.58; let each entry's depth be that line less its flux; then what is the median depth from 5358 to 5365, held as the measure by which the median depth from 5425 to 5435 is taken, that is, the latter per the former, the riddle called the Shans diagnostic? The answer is 1.4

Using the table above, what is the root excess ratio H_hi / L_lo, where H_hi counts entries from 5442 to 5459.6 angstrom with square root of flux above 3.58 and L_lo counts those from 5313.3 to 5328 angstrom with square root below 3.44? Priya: 1.0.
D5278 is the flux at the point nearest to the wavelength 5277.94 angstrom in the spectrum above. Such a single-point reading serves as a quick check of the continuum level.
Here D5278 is 12.38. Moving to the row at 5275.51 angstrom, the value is 14.28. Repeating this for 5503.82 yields 13.38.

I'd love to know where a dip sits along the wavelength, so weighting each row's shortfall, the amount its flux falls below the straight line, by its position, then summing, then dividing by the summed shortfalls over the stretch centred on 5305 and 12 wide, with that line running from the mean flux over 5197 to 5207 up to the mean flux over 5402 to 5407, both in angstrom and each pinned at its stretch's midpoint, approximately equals 5305.1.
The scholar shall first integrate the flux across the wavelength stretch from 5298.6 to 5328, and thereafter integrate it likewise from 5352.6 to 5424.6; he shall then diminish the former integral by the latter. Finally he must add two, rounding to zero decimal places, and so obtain -501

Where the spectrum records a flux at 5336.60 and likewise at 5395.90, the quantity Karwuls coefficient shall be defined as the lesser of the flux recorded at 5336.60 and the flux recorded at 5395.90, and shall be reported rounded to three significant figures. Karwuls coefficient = 11.9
